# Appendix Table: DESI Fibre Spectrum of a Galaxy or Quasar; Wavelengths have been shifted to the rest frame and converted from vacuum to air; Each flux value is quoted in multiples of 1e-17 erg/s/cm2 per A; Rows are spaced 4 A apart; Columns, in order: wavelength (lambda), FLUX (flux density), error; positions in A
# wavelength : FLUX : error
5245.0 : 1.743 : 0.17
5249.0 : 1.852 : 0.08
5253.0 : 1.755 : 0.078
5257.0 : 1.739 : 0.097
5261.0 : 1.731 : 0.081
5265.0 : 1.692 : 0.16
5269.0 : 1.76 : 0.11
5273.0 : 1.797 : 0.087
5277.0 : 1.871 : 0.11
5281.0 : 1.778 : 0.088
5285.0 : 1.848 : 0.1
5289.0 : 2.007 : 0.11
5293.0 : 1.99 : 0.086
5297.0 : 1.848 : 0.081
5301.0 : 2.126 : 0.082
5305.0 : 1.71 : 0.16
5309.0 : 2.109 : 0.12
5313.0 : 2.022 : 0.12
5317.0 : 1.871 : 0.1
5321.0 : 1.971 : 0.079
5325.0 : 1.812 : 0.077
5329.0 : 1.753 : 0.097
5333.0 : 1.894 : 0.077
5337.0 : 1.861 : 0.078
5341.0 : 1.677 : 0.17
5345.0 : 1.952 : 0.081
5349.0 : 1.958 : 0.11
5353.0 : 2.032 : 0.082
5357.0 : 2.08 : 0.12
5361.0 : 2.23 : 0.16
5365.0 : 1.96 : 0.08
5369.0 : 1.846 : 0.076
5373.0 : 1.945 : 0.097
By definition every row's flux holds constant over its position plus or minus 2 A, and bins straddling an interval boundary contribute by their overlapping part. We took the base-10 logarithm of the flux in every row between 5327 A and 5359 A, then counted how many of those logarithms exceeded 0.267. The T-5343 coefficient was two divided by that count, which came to 0.33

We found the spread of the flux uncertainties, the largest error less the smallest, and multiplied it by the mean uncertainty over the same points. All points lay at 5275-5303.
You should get 0.0027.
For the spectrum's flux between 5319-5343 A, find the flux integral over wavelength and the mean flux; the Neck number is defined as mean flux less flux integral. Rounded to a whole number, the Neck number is -42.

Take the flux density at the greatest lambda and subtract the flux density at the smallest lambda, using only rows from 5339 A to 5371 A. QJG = 0.17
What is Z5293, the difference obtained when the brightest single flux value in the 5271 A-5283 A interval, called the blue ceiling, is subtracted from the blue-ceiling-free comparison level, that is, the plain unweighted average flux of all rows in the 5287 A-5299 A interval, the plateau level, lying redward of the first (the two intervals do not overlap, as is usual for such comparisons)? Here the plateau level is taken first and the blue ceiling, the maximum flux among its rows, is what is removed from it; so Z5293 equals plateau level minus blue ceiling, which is 0.08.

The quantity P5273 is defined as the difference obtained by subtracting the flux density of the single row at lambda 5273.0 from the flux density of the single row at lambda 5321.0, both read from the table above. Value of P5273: 0.17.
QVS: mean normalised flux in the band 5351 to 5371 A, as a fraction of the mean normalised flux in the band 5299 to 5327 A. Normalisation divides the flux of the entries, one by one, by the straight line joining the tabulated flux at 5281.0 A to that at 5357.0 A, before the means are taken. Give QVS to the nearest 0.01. 0.95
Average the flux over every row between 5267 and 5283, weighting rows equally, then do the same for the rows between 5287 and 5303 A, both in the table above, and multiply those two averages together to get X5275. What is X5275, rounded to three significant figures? 3.59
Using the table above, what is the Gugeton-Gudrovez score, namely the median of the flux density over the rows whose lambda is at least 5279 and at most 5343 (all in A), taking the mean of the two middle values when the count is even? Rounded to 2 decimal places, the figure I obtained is 1.87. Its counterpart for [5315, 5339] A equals 1.87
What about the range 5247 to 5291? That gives 1.78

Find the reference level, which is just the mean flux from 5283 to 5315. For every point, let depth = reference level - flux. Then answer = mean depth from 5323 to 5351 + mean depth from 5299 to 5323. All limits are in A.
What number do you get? 0.10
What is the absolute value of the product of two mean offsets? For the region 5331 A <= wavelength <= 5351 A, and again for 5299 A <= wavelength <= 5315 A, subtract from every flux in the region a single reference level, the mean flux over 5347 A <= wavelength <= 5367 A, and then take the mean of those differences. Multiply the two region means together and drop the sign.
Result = 0.011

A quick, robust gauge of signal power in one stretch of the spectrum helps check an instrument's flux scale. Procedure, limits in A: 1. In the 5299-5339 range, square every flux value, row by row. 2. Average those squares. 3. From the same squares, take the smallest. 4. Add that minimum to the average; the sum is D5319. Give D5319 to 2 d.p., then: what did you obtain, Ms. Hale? 6.60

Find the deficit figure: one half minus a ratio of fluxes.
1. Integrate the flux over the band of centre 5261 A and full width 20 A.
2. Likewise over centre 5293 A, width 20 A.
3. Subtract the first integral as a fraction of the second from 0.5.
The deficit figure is -0.38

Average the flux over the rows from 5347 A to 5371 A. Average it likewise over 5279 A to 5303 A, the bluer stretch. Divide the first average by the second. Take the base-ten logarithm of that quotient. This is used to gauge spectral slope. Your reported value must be 0.019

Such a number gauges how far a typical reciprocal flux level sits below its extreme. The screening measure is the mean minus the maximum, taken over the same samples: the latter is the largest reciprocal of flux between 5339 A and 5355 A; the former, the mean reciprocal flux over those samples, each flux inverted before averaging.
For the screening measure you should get -0.07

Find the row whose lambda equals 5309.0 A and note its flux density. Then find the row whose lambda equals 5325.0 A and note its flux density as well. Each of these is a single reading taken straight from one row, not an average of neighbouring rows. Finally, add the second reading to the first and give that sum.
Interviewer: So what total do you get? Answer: 3.92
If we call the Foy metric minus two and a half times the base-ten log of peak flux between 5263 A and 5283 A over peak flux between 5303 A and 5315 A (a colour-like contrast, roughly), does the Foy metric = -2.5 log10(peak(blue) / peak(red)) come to 0.13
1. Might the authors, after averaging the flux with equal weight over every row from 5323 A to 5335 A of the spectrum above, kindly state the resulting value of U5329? 1.82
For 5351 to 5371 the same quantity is 2.03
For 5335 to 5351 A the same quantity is 1.86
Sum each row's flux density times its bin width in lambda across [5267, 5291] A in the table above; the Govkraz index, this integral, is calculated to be 44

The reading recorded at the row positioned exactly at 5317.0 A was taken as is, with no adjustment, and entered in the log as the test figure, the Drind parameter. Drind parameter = 1.871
